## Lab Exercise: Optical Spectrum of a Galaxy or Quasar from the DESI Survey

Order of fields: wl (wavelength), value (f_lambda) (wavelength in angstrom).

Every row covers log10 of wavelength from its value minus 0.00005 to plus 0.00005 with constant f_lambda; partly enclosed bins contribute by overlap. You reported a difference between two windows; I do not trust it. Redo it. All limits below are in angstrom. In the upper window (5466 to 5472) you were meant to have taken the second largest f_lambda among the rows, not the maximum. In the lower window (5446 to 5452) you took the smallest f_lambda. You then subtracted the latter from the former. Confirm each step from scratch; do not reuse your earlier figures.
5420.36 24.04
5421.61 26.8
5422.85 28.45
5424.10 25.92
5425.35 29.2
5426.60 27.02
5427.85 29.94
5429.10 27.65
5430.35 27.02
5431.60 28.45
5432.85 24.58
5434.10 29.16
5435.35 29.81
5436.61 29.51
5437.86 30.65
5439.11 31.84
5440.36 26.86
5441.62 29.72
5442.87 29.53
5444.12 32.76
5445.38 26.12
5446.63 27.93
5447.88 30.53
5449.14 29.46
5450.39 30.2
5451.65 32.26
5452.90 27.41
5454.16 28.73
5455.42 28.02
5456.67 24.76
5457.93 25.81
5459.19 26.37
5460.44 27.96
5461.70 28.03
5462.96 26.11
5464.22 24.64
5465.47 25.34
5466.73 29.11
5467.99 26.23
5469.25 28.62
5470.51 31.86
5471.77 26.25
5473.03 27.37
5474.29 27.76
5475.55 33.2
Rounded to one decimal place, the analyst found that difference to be 1.2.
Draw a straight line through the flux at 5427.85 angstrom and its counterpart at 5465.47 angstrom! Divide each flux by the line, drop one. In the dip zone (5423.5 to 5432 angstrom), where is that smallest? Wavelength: 5424.10 angstrom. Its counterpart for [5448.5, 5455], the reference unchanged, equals 5452.90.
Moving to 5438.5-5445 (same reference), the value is 5440.36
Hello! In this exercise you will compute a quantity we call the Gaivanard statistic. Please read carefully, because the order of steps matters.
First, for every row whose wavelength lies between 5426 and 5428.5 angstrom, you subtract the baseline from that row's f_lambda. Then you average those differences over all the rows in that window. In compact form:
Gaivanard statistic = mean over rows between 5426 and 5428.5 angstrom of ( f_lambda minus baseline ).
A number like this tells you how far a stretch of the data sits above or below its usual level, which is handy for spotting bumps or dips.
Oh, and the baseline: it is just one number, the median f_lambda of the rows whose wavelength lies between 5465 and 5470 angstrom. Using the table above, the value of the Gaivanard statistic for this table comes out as 1.1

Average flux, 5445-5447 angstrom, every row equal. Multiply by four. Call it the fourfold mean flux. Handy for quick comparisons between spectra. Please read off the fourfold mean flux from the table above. 108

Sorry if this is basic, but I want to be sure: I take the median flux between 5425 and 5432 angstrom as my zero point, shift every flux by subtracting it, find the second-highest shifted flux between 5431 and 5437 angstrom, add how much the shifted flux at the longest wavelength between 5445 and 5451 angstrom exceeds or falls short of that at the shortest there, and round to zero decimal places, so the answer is 6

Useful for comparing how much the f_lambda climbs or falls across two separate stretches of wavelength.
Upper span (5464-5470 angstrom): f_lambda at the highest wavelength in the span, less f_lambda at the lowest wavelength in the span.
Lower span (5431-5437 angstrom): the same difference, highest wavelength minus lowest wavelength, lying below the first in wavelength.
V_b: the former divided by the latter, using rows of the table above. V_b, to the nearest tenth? 3.8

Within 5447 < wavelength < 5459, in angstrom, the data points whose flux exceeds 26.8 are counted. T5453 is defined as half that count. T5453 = 3.50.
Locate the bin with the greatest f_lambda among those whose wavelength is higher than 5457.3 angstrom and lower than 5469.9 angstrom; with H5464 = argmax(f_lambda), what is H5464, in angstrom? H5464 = 5466.73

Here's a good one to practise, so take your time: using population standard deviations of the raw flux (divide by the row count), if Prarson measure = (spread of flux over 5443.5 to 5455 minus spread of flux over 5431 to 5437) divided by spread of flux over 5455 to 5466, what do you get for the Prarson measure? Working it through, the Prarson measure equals 0.1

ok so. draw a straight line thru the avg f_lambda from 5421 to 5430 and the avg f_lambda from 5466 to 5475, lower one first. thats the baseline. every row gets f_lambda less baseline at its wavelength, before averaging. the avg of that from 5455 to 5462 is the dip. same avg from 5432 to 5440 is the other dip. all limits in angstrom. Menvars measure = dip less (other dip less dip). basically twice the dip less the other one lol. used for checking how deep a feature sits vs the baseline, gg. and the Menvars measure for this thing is -3.9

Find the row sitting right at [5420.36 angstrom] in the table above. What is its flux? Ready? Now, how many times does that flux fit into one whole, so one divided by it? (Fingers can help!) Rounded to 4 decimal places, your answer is 0.0416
